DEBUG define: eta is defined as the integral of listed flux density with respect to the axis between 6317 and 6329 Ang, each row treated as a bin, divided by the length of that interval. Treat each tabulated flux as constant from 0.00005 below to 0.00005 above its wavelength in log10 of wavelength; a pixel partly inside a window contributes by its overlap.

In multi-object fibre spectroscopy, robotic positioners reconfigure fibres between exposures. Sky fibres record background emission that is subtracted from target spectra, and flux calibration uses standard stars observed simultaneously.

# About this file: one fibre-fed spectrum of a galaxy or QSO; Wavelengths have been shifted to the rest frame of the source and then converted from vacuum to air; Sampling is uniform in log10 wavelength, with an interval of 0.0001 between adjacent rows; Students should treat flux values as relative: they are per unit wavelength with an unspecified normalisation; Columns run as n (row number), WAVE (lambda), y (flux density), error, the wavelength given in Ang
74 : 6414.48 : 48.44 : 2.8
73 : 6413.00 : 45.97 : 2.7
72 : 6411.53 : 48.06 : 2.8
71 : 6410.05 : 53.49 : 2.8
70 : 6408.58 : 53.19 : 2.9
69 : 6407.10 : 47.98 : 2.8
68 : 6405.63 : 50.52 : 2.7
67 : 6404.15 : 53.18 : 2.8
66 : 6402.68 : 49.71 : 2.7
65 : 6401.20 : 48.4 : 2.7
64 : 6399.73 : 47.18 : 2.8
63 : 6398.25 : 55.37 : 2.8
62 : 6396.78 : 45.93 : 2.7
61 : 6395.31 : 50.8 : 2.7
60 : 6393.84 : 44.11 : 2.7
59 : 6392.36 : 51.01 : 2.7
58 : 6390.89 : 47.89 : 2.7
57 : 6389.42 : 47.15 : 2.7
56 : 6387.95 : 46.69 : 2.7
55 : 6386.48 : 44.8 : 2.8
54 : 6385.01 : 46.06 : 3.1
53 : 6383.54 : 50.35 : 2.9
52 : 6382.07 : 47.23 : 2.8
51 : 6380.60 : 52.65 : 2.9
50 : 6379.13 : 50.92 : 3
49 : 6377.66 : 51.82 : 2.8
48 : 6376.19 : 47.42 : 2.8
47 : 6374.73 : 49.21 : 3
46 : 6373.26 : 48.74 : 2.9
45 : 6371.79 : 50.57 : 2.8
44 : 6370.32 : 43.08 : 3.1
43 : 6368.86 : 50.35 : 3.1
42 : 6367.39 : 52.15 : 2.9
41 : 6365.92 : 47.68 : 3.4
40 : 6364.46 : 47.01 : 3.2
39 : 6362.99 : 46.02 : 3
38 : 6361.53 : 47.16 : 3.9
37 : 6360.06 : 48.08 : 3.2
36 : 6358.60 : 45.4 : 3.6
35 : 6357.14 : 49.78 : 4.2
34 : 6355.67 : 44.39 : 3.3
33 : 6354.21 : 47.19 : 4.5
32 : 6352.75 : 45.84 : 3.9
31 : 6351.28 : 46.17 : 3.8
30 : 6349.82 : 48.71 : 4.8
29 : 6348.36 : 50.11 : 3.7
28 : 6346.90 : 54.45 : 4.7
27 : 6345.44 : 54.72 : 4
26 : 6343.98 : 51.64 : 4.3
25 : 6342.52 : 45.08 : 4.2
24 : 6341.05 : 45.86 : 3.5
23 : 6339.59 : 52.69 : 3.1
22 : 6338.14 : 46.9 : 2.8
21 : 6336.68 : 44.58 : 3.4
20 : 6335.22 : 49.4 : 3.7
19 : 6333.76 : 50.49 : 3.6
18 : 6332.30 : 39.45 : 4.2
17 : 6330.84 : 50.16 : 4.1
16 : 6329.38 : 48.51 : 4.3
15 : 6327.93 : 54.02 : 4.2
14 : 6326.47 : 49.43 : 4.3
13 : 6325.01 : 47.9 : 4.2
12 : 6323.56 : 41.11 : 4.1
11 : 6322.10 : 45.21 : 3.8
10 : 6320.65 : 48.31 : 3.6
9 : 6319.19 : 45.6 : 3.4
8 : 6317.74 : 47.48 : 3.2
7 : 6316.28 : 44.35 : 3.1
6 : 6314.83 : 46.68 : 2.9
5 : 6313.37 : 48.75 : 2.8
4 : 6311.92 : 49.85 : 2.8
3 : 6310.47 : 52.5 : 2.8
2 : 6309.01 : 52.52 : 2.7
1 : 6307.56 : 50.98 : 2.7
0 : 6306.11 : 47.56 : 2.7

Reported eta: 47.4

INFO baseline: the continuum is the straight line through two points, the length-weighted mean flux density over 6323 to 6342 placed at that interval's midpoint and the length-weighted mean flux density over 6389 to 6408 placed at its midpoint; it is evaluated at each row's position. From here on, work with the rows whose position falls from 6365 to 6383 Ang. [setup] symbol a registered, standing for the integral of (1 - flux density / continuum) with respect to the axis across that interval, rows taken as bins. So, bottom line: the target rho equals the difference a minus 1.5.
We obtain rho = -1.73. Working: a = -0.2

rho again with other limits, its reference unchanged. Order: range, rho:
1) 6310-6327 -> -1.40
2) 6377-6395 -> -1.31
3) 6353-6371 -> -1.10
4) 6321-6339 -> -1.36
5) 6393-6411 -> -1.74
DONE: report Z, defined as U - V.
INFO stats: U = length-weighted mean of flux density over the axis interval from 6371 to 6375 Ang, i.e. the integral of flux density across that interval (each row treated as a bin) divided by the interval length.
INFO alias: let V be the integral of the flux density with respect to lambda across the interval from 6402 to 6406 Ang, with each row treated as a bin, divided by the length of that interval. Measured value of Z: -1.8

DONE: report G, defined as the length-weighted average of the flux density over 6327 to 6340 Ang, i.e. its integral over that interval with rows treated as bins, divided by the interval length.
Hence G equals 48.4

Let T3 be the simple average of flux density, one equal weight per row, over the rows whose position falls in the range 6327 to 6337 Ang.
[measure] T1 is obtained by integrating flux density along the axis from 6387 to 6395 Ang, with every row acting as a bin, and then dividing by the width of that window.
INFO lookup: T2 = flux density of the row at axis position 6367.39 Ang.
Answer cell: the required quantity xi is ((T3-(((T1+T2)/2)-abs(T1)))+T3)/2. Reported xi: 46.9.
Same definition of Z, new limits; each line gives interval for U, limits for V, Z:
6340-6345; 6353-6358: 1.2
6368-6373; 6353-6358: 1.2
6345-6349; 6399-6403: 4.8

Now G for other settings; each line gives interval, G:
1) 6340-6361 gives 48.4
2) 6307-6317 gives 49.4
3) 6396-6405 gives 50.0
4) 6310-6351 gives 48.3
